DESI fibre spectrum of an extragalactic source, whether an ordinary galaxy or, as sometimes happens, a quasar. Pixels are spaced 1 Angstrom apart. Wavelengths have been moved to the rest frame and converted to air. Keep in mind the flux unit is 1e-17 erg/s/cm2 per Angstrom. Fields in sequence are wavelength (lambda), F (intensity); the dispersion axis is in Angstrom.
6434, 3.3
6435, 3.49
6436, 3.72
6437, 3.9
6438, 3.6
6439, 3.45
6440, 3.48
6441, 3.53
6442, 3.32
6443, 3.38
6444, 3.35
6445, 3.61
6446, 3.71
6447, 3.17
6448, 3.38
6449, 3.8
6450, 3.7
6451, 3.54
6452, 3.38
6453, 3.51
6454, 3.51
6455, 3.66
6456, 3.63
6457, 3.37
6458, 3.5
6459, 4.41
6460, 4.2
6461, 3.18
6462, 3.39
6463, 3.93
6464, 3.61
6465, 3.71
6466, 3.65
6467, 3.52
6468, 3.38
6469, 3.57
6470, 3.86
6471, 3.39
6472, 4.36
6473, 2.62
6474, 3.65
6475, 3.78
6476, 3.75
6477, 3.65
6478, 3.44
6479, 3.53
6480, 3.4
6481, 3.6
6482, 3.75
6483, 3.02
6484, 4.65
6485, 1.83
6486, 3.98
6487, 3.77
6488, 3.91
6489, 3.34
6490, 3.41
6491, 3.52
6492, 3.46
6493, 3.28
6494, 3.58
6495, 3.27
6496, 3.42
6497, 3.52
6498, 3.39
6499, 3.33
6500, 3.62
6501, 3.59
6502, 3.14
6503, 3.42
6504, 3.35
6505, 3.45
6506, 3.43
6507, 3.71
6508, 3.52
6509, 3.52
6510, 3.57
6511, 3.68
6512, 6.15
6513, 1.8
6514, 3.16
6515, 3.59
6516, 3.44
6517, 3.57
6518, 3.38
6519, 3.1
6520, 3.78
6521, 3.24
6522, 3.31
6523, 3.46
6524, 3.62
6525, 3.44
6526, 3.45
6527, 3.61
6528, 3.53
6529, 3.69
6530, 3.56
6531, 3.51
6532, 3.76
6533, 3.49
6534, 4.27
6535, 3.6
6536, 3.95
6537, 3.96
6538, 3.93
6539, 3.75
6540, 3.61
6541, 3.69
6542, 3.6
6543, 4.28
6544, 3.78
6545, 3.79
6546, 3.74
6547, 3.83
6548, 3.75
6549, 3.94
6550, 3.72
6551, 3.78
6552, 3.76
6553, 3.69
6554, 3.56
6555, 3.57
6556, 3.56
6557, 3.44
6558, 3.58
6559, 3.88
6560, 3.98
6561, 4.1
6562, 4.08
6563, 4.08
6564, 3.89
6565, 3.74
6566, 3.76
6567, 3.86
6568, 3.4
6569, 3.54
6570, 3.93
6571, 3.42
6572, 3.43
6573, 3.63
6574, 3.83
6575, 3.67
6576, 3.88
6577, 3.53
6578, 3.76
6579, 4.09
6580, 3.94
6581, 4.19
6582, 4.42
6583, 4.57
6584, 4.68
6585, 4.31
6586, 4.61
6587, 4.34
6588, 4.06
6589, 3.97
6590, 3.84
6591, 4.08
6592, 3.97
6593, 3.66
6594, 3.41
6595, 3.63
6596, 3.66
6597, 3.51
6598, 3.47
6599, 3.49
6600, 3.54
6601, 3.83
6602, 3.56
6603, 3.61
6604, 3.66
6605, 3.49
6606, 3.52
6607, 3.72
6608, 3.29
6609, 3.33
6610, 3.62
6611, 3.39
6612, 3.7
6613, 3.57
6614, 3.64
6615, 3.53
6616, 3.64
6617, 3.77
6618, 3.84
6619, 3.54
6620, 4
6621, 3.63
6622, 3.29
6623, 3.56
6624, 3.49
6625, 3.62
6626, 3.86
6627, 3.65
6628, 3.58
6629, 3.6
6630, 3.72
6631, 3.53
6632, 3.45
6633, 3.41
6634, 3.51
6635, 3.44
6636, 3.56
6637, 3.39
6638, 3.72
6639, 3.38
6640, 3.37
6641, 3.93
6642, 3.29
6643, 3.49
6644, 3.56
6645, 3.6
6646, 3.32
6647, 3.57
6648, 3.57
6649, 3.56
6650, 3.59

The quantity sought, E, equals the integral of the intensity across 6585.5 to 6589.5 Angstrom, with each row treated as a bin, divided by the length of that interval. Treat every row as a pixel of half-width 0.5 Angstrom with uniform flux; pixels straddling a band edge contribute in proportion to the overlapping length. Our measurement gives 4.245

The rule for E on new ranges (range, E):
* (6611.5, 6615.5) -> 3.610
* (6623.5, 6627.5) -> 3.655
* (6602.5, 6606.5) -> 3.570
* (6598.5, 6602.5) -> 3.605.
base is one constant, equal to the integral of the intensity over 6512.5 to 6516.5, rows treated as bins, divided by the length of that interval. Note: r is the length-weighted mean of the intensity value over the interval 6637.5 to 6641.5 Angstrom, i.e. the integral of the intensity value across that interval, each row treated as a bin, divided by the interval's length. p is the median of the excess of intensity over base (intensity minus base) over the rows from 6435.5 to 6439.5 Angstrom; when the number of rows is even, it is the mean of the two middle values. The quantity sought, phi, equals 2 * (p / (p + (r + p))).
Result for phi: 0.27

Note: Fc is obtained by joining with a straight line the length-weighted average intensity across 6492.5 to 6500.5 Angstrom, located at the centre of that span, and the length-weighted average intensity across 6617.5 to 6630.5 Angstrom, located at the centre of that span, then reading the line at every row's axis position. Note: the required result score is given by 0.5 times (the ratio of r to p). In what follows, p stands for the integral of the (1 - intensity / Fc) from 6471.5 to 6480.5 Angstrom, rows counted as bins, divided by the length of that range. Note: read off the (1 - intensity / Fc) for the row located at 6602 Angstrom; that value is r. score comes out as -0.1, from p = -0.05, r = 0.01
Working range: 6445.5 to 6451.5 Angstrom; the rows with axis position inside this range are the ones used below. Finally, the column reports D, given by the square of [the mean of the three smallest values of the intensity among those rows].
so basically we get 11.3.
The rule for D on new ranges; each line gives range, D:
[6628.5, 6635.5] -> 11.8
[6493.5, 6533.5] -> 7.2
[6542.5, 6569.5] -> 12.0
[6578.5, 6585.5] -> 16.6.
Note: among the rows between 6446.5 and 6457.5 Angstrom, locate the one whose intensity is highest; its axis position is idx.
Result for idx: 6449 Angstrom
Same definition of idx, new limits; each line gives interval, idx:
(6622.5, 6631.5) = 6626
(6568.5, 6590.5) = 6584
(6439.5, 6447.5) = 6446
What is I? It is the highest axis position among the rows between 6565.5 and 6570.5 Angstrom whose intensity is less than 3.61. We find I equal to 6569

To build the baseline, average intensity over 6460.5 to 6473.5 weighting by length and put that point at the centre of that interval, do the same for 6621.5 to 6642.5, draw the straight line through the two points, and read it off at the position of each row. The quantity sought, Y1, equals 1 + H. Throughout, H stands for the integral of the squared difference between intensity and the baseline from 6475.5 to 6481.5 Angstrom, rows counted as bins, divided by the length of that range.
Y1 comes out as 1.01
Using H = 0.015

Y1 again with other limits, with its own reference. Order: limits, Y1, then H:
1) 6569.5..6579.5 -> 1.07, 0.074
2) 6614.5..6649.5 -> 1.03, 0.029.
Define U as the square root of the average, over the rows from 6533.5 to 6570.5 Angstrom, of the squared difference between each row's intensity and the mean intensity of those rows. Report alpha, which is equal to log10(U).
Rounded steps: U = 0.207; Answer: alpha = -0.68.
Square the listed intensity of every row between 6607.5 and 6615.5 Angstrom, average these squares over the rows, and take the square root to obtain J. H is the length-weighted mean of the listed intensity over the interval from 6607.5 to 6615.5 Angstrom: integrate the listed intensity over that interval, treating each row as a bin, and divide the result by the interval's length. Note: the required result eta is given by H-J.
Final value -0.003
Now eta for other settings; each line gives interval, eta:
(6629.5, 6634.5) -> -0.002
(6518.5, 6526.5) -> -0.006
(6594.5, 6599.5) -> -0.001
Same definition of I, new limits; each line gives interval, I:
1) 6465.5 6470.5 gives 6469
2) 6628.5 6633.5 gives 6633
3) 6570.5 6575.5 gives 6572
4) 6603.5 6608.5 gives 6608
